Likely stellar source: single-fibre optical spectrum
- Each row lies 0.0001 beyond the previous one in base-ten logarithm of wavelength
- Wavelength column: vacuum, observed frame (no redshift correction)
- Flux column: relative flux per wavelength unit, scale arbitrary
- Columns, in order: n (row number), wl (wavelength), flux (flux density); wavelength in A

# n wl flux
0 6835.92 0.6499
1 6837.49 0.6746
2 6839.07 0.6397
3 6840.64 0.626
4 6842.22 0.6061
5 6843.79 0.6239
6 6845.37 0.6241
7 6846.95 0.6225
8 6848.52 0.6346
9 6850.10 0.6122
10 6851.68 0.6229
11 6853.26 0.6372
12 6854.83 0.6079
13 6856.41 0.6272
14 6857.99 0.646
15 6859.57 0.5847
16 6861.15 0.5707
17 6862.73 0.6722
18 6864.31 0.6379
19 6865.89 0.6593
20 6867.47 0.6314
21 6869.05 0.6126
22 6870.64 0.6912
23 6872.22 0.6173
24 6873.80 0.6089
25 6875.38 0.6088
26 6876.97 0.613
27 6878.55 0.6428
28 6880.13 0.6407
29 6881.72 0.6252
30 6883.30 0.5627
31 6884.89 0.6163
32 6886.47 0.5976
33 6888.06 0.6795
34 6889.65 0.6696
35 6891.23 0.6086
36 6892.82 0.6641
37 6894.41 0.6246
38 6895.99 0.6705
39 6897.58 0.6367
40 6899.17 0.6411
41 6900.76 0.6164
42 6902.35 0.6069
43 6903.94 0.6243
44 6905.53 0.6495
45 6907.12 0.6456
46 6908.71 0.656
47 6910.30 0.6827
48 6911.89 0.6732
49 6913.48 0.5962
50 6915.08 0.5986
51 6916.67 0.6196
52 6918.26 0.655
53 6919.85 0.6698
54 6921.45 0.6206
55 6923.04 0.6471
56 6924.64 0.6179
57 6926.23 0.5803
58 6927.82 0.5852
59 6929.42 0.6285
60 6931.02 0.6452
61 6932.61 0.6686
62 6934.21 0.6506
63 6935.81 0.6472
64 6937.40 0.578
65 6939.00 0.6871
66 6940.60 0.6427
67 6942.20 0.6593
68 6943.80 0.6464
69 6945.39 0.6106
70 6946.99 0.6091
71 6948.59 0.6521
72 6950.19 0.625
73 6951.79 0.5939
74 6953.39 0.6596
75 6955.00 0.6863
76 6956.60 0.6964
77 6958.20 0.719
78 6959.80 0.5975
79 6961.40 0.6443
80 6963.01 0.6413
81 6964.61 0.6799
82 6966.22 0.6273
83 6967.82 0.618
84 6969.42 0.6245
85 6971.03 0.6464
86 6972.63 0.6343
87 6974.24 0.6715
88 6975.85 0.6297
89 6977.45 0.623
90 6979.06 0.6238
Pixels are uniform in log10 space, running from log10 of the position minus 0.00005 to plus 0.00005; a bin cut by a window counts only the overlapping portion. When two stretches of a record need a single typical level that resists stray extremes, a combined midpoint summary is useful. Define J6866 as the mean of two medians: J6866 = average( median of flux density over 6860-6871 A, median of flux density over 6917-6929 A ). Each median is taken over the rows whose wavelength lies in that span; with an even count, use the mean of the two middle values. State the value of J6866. 0.629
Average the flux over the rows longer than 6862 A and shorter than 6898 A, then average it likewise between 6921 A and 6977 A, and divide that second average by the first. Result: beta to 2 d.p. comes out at 1.01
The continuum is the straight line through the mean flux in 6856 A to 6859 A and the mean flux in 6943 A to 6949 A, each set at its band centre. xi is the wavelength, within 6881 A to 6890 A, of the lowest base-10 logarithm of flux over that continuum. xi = 6883.30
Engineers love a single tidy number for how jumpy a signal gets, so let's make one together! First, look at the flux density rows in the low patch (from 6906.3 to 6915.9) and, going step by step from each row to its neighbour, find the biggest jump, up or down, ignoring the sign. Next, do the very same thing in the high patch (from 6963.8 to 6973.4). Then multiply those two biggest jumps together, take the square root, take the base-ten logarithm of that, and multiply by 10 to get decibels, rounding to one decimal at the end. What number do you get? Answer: -12.0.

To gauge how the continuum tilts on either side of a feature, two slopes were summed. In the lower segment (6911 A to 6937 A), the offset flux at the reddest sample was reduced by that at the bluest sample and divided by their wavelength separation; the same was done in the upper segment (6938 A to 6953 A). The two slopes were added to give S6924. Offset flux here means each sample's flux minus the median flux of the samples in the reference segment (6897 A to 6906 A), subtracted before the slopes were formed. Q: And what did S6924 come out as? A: -0.0084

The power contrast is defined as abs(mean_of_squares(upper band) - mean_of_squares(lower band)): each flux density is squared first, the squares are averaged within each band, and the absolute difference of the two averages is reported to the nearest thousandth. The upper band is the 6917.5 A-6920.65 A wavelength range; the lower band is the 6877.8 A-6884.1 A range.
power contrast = 0.056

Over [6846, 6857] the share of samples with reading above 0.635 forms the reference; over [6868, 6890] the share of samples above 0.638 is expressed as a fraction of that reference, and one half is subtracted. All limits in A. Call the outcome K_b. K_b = 2.0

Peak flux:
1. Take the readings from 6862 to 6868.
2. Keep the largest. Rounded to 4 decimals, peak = 0.6722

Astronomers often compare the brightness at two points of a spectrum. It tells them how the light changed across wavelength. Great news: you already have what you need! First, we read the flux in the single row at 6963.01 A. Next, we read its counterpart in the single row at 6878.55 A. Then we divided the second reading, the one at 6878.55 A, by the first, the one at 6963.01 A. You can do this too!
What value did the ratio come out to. 1.00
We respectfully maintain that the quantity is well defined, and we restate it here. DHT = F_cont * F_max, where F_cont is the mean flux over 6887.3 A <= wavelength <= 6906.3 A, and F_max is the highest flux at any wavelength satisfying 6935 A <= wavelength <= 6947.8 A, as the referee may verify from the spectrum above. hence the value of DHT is 0.440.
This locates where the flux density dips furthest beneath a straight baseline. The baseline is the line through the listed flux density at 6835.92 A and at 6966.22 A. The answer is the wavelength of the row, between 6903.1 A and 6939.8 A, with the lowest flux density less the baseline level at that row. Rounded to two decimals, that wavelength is 6937.40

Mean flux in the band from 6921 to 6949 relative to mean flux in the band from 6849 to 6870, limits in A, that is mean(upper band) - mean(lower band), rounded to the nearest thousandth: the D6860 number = 0.007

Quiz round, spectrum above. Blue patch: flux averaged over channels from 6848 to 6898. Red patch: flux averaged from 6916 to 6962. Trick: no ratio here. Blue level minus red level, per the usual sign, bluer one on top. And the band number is -0.010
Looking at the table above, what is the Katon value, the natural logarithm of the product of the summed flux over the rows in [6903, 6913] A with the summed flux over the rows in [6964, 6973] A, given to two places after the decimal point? 2.71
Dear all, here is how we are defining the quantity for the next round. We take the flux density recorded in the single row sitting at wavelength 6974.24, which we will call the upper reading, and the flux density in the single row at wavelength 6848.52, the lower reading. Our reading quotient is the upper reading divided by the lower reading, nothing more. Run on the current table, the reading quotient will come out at 1.06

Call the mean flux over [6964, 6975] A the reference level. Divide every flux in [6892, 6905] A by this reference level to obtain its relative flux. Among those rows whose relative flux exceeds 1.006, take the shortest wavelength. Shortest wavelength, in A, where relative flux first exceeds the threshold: 6892.82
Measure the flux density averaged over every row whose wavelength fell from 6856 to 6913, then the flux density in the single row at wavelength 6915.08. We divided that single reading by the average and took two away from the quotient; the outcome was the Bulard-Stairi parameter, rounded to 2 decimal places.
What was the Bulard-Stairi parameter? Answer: -1.06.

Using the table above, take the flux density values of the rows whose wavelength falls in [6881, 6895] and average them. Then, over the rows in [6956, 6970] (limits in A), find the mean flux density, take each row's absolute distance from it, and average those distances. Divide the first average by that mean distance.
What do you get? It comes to 19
